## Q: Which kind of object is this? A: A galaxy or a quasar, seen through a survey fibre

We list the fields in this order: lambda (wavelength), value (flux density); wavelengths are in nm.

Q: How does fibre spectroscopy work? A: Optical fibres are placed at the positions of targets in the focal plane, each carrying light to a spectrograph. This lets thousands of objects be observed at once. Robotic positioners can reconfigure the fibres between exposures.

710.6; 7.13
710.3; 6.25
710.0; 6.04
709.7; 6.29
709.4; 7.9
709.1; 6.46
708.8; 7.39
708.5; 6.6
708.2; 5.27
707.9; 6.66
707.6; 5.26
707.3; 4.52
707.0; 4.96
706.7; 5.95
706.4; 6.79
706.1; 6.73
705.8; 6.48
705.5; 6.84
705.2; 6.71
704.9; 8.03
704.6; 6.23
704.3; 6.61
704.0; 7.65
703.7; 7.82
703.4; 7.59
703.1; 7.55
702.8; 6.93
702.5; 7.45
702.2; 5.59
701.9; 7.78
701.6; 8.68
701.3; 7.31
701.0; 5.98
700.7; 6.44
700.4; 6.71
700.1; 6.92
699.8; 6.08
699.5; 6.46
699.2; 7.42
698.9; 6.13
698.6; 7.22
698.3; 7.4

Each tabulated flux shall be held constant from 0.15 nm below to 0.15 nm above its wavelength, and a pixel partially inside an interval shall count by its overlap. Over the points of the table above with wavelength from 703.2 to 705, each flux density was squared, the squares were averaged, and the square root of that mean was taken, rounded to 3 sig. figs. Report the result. 7.35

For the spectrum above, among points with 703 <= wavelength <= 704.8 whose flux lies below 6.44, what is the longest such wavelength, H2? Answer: 704.6 nm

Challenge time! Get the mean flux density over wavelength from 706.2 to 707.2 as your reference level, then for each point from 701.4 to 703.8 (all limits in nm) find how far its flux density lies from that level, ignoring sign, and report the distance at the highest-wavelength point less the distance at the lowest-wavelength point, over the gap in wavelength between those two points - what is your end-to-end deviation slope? -0.4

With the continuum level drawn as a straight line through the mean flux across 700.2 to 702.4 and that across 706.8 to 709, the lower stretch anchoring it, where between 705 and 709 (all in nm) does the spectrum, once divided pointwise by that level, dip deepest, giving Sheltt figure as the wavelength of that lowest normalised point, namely 707.3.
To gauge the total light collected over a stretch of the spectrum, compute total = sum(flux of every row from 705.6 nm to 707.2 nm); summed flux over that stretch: 31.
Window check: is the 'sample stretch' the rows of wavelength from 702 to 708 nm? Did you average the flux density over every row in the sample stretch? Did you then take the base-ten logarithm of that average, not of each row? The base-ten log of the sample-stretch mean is 0.821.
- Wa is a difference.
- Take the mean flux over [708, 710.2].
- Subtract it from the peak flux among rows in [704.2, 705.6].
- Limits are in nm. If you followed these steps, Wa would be 1.47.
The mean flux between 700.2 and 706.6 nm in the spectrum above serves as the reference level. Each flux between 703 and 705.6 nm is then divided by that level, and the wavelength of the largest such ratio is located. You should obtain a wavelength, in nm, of 704.9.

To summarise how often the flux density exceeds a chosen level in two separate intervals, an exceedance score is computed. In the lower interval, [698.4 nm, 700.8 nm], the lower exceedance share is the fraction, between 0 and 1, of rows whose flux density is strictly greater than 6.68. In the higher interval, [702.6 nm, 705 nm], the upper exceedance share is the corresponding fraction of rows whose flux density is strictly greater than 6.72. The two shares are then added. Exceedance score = 1.25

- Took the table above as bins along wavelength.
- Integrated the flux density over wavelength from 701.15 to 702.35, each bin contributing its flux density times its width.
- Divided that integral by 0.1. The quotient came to 88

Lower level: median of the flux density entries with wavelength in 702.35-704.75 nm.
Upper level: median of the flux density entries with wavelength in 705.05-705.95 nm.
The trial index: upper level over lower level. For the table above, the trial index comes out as 0.89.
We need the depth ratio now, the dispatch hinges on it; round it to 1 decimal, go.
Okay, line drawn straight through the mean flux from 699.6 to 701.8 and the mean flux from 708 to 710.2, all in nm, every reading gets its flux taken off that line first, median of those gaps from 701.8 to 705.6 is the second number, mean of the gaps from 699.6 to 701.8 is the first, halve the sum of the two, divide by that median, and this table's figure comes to 0.5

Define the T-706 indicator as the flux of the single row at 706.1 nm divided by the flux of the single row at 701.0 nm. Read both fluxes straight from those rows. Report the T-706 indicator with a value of 1.1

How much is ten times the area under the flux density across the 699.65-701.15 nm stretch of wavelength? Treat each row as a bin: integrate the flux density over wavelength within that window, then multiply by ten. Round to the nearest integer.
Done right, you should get 96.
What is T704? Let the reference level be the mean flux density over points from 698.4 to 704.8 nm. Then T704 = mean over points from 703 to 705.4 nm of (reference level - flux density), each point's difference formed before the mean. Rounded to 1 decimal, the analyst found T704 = -0.3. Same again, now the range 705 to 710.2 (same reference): 0.7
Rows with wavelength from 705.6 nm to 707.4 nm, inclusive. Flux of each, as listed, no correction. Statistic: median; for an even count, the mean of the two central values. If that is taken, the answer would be 6.2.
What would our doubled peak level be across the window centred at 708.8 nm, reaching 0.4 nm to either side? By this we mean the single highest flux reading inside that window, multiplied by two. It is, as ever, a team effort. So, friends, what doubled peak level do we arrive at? 14.8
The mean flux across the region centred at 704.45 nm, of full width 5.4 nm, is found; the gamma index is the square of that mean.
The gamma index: 47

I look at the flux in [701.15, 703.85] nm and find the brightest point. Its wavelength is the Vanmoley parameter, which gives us 701.6 nm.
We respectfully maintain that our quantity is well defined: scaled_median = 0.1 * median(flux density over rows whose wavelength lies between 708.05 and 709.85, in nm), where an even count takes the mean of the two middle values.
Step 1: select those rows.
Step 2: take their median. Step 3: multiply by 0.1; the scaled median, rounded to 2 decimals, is 0.65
